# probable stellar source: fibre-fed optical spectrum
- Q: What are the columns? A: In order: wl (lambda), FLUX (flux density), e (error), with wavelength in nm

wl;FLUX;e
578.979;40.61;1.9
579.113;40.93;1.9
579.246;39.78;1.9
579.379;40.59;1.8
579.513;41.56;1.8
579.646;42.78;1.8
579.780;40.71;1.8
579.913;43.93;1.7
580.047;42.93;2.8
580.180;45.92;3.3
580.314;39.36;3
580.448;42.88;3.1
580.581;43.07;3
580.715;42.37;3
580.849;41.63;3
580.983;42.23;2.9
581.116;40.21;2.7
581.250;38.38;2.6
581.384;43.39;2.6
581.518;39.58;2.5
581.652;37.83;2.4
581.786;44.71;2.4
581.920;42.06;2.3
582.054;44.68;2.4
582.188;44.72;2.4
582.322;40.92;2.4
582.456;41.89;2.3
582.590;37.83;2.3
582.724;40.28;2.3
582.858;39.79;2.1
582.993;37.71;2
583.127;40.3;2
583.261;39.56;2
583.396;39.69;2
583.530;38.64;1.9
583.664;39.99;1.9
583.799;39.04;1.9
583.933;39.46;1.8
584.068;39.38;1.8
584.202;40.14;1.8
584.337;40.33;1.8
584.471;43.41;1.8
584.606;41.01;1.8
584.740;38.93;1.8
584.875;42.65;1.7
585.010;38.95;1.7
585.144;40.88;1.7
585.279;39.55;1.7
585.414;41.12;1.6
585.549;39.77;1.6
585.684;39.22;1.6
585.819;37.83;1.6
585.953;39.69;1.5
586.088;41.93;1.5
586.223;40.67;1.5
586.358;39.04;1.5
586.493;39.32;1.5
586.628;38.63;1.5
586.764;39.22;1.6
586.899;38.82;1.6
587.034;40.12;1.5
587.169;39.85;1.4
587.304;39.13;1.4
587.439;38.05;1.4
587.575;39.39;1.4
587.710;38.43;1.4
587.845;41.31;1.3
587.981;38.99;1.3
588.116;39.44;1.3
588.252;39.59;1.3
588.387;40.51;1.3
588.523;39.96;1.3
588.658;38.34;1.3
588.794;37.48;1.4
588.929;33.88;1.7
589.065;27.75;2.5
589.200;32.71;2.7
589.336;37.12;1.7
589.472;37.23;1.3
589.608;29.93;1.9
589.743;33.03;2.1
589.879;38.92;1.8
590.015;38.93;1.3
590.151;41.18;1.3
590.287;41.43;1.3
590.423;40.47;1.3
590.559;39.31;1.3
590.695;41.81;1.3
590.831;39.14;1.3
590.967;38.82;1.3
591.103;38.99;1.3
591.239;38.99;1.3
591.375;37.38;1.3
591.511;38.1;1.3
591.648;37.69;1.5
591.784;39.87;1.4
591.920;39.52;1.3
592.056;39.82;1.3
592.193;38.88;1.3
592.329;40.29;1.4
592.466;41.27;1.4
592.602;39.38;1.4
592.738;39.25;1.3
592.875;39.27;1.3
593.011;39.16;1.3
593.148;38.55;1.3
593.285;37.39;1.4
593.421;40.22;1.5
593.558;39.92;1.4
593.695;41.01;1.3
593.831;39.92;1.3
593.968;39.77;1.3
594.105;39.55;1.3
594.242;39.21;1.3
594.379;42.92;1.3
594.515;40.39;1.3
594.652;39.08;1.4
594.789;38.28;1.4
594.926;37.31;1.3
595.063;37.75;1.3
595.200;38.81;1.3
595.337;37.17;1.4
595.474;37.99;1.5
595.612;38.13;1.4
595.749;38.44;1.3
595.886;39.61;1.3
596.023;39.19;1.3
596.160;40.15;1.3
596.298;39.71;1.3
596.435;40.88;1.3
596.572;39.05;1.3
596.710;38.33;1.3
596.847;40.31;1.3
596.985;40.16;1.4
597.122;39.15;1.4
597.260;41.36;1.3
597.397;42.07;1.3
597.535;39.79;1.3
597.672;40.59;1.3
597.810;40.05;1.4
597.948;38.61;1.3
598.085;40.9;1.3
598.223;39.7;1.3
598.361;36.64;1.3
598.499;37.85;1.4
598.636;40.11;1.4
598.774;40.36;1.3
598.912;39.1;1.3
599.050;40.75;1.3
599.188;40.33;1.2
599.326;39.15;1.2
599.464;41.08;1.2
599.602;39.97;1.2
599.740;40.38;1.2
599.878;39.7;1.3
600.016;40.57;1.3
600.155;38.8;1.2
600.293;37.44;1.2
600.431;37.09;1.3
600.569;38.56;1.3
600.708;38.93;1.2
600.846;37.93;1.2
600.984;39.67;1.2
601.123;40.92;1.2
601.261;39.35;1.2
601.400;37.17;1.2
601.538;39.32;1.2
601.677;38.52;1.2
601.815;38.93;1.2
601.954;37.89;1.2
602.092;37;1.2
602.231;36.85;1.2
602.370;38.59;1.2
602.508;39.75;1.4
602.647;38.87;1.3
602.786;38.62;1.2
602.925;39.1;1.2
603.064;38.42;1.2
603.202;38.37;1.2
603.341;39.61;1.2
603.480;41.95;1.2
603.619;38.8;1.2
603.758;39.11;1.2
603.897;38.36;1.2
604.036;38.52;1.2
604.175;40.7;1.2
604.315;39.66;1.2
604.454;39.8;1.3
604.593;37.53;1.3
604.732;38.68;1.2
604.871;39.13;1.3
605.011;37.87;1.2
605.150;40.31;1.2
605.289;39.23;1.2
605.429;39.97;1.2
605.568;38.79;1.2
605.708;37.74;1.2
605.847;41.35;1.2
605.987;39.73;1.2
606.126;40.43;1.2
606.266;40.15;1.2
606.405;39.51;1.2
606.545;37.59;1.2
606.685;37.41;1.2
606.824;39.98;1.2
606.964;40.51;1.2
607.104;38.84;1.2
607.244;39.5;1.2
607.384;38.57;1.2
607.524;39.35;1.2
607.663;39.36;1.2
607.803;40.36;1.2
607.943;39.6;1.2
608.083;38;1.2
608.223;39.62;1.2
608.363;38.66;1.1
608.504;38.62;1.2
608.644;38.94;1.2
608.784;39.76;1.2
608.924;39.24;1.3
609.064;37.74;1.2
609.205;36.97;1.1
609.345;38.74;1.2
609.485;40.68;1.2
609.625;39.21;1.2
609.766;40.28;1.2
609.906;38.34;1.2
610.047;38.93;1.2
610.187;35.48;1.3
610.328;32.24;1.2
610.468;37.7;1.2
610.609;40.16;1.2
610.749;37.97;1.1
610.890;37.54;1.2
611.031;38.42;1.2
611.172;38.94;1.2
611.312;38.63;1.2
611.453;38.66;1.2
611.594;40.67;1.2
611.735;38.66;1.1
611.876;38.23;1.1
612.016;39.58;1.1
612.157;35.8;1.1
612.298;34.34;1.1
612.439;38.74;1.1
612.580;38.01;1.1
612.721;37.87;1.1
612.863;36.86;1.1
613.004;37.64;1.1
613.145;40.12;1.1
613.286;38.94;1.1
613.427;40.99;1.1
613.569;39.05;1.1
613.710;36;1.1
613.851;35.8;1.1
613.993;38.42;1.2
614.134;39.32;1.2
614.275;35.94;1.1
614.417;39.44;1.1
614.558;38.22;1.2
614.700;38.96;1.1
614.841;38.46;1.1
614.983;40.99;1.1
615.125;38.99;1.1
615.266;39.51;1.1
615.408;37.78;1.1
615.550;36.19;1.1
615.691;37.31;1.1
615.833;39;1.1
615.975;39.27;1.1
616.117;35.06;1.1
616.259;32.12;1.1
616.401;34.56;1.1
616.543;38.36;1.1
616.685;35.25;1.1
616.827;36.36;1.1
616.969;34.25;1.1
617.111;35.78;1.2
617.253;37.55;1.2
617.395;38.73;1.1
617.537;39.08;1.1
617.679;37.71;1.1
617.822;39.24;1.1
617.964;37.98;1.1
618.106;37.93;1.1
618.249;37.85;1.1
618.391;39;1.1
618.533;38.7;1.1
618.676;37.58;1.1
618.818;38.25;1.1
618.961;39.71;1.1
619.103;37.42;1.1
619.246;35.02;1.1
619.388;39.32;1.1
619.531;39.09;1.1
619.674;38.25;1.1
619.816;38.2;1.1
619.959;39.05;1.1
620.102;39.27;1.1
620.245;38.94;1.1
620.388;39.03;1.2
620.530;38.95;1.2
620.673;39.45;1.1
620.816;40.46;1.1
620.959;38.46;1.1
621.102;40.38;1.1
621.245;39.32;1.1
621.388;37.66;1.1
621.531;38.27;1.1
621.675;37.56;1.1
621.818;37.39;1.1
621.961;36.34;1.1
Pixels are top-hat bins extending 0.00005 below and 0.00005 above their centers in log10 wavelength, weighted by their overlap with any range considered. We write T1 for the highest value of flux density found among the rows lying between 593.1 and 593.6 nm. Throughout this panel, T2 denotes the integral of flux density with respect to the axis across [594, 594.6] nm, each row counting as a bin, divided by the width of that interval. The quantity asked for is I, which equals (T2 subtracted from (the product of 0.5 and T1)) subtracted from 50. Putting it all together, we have 70.3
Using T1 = 40.22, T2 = 40.4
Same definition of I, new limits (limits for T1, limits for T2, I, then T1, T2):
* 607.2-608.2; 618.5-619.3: 67.6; 40.36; 37.8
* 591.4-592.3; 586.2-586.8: 69.3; 39.87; 39.2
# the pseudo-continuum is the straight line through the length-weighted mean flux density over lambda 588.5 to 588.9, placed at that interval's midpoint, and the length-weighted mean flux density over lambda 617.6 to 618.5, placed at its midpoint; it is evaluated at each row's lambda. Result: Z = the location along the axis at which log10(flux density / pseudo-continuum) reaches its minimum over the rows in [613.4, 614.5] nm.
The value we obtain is 613.851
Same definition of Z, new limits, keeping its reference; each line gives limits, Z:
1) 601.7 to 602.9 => 602.231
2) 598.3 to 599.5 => 598.361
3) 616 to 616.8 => 616.259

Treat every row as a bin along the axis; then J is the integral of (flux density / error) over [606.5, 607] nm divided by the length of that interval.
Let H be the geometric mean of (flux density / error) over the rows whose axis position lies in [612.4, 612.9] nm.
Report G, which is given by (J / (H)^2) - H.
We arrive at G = -34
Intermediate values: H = 34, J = 32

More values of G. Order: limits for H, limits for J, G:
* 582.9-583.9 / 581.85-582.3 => -20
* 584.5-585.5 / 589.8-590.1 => -24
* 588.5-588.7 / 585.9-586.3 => -30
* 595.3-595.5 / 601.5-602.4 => -26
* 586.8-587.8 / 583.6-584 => -27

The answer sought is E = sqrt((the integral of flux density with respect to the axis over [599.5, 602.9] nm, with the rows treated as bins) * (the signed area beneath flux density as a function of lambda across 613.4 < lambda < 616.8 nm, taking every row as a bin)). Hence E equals 130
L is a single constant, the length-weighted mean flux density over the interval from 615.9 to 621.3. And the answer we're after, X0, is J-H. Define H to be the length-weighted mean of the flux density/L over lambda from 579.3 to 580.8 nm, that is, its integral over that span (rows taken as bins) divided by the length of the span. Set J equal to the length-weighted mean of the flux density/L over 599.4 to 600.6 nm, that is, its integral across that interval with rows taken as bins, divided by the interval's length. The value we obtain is -0.08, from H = 1.12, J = 1.04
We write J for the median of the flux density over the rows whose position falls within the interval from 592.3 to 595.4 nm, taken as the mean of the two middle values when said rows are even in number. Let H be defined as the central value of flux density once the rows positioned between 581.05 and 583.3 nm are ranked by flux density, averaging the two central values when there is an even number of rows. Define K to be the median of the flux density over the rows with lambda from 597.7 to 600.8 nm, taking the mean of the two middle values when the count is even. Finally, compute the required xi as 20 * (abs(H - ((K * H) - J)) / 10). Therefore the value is 3039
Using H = 40.3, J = 39.3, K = 39.7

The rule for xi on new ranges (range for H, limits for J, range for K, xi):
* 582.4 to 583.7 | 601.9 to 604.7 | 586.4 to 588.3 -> 2964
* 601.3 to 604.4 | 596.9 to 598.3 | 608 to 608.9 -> 2846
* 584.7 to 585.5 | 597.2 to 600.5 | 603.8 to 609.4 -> 2995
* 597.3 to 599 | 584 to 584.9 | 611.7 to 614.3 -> 2892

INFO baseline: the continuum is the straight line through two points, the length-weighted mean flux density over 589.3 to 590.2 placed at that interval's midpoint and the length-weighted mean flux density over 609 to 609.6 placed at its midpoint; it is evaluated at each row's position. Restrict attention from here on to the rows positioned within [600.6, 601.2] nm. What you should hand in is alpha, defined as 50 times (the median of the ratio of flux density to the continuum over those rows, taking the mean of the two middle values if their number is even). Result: 52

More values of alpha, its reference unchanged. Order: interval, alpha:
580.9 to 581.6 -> 57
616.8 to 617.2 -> 45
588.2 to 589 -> 54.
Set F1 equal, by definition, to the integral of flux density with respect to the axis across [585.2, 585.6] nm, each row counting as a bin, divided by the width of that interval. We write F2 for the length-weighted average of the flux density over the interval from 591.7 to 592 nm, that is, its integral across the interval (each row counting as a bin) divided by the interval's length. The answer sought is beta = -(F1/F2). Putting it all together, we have -1.01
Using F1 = 40.1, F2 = 39.7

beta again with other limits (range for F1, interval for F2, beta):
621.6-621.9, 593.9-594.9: -0.94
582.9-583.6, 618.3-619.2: -1.02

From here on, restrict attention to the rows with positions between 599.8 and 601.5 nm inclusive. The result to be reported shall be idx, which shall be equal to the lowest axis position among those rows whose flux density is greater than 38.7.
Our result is 599.878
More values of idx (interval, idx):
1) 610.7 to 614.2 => 611.172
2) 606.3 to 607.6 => 606.405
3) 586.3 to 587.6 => 586.358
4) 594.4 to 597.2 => 594.515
